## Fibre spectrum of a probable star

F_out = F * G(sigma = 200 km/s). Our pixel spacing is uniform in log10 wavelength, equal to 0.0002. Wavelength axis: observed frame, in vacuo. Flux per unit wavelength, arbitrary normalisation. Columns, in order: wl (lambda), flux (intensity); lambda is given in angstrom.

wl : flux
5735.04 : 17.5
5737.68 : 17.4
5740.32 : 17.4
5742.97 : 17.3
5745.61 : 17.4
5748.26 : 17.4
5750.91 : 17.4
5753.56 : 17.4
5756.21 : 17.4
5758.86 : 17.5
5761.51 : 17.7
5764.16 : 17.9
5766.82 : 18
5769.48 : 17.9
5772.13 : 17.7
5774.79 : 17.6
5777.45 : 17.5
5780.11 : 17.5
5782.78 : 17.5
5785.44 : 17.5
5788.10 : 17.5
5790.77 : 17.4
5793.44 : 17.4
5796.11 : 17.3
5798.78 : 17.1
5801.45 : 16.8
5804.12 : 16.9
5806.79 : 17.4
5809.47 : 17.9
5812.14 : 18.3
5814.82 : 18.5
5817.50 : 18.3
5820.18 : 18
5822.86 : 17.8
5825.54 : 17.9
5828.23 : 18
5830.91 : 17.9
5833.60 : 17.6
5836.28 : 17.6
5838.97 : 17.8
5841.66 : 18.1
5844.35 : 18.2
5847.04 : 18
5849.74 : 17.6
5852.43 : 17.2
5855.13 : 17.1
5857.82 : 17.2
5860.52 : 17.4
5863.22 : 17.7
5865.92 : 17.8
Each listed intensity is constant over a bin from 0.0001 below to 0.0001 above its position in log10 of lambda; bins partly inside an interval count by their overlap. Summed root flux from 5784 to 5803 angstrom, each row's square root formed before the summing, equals 29.1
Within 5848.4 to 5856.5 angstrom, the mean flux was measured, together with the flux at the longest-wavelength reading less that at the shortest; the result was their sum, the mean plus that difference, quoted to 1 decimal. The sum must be 16.8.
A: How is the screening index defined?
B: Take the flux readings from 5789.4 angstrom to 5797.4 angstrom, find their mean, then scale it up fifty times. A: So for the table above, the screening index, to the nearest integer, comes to 868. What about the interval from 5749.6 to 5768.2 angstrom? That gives 881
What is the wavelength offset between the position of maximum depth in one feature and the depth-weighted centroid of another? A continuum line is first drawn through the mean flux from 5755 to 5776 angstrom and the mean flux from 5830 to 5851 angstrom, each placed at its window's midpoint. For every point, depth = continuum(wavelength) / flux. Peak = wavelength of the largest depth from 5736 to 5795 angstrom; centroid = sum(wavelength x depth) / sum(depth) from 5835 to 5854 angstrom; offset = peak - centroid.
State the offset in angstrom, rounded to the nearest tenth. -101.4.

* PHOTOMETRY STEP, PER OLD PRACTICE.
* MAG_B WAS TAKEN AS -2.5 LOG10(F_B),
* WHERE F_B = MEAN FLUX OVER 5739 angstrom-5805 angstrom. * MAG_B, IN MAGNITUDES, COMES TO -3.105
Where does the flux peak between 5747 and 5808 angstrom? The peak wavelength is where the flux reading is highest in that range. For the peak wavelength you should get 5766.82 angstrom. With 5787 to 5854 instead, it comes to 5814.82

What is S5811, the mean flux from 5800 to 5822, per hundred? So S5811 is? 0.178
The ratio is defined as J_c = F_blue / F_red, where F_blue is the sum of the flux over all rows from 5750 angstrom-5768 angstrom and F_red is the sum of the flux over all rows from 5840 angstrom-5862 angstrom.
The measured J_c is 0.88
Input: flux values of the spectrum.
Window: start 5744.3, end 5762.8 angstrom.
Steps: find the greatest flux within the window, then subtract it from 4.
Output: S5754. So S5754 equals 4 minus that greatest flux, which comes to -13.7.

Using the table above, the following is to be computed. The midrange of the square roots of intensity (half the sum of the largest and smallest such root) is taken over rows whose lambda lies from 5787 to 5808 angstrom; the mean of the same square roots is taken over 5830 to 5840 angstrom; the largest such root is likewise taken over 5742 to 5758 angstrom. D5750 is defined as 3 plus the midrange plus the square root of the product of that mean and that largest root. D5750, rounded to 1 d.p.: 11.3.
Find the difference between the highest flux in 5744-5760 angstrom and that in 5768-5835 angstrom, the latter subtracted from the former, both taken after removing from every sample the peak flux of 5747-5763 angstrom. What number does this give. -1.0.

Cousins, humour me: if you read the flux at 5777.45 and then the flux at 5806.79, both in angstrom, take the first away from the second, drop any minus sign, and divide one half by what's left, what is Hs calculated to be 5.0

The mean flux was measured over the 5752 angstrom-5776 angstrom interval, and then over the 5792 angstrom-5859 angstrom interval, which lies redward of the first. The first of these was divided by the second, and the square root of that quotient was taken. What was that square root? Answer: 1.00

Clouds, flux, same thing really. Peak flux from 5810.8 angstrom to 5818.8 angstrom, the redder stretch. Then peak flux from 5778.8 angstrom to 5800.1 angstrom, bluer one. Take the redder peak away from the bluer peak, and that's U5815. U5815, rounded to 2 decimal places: -1.00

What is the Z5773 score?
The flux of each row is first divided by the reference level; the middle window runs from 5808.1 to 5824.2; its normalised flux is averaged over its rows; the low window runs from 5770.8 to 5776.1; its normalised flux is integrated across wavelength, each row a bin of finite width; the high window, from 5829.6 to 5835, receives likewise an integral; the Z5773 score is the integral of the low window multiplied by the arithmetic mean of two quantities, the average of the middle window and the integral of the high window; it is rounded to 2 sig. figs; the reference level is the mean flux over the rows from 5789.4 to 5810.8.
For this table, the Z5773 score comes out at 18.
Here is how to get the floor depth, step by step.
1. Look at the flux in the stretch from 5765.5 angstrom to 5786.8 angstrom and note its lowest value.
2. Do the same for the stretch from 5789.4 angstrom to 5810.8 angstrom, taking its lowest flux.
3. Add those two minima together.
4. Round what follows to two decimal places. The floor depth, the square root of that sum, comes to 5.86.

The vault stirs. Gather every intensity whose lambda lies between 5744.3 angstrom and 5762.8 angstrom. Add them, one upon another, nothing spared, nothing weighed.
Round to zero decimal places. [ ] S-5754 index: 122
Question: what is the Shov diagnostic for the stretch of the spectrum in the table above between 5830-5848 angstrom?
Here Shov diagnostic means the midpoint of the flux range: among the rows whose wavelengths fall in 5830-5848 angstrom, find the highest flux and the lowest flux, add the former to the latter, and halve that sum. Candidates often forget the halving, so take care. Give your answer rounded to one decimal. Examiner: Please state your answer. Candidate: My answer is 17.9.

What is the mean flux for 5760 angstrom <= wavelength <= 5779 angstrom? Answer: 17.8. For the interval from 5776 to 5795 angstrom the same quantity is 17.5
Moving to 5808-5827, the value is 18.1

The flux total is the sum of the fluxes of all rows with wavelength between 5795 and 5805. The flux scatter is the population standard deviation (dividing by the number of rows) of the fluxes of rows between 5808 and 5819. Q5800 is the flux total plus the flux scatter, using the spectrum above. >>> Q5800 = 68.3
